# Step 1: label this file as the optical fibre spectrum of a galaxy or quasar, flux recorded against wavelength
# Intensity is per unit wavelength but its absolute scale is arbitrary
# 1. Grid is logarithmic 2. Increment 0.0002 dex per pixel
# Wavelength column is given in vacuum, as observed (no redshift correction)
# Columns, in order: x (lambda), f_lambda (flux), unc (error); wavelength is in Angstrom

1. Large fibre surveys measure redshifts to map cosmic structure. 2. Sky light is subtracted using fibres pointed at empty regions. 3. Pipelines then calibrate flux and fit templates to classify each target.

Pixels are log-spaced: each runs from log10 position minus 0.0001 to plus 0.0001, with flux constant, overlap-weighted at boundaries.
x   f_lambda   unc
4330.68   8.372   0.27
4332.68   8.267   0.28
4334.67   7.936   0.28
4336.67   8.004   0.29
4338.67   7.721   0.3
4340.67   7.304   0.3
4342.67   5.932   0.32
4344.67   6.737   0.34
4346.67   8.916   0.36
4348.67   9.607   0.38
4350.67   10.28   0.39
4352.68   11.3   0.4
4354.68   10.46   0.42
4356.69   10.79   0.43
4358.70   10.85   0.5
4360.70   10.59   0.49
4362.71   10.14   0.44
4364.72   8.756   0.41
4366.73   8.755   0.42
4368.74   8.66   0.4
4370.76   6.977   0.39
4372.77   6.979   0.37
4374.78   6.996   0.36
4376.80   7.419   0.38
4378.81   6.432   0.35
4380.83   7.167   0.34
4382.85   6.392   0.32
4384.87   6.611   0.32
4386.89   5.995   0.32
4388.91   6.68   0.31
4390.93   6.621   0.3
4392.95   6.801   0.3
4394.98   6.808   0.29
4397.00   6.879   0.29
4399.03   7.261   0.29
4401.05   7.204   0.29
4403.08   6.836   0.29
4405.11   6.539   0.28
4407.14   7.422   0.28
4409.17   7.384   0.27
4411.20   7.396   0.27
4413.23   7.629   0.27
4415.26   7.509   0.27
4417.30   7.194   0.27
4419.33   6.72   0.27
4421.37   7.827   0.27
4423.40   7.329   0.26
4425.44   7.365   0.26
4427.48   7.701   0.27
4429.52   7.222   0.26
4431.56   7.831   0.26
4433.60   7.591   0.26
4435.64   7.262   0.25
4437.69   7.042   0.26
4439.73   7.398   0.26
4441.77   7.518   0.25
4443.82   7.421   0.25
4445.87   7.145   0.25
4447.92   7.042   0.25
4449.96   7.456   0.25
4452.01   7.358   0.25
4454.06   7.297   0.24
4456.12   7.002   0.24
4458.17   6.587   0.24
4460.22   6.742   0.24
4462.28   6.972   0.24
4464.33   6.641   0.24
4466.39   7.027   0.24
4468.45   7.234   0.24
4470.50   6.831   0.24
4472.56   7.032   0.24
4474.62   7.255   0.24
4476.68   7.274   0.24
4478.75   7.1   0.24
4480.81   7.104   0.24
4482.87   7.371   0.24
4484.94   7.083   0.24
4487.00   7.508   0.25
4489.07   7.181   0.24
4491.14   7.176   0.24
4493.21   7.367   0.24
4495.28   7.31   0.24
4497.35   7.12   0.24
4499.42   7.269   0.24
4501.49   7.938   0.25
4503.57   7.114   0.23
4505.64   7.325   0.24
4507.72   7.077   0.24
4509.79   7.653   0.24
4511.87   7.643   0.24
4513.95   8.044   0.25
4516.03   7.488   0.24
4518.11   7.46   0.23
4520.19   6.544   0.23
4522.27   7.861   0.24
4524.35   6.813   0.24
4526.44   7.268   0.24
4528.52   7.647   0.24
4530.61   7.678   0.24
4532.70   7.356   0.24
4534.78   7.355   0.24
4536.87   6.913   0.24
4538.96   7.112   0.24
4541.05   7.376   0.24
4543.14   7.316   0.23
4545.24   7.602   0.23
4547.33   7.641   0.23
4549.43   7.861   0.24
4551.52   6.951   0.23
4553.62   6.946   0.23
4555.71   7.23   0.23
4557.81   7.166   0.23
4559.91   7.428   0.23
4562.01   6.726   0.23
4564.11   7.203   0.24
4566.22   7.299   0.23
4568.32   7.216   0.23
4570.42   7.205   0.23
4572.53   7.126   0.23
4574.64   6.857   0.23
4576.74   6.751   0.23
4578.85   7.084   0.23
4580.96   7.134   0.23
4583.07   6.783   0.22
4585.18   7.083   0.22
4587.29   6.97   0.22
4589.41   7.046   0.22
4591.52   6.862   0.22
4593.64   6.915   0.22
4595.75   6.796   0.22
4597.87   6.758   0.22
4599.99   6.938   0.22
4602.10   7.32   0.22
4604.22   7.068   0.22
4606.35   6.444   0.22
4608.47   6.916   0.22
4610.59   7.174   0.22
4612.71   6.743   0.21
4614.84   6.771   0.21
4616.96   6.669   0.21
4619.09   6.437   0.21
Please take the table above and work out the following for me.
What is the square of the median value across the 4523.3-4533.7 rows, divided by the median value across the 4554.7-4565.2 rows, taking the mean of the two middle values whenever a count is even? 7.5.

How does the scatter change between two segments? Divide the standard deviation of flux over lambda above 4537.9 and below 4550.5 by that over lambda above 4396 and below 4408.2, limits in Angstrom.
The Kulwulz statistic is 0.82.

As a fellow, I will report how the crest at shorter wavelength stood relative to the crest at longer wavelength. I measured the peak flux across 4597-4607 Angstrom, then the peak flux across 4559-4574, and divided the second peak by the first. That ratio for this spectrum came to 1.01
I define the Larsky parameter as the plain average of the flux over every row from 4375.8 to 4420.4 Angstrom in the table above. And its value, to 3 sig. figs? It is 6.95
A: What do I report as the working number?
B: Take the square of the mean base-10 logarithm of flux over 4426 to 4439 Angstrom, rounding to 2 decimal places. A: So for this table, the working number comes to 0.76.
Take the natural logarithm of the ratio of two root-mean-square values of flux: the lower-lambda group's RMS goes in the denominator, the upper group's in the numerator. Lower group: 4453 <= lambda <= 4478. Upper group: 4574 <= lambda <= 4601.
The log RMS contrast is -0.01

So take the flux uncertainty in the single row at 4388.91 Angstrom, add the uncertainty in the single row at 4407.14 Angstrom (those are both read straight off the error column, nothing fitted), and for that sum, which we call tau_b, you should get 0.59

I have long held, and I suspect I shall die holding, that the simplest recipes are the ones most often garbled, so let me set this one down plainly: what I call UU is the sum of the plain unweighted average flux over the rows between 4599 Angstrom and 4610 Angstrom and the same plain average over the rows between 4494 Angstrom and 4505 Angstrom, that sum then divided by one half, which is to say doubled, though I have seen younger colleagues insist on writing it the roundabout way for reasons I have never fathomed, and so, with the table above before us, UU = 28.6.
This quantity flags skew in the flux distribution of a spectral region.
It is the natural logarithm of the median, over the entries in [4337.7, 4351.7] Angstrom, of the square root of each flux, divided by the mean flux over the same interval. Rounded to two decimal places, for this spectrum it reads -1.07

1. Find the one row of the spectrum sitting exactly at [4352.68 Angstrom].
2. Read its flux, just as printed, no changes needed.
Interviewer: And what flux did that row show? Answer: 11.3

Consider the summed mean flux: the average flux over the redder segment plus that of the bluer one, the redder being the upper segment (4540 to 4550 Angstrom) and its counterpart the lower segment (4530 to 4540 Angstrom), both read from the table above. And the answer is 14.8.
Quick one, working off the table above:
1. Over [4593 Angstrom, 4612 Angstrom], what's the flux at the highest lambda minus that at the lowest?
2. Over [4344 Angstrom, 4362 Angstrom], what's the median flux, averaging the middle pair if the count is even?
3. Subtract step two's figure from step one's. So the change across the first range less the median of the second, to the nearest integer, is -10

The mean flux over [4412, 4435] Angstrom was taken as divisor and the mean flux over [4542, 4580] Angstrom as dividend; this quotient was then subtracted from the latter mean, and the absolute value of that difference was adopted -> 6.23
